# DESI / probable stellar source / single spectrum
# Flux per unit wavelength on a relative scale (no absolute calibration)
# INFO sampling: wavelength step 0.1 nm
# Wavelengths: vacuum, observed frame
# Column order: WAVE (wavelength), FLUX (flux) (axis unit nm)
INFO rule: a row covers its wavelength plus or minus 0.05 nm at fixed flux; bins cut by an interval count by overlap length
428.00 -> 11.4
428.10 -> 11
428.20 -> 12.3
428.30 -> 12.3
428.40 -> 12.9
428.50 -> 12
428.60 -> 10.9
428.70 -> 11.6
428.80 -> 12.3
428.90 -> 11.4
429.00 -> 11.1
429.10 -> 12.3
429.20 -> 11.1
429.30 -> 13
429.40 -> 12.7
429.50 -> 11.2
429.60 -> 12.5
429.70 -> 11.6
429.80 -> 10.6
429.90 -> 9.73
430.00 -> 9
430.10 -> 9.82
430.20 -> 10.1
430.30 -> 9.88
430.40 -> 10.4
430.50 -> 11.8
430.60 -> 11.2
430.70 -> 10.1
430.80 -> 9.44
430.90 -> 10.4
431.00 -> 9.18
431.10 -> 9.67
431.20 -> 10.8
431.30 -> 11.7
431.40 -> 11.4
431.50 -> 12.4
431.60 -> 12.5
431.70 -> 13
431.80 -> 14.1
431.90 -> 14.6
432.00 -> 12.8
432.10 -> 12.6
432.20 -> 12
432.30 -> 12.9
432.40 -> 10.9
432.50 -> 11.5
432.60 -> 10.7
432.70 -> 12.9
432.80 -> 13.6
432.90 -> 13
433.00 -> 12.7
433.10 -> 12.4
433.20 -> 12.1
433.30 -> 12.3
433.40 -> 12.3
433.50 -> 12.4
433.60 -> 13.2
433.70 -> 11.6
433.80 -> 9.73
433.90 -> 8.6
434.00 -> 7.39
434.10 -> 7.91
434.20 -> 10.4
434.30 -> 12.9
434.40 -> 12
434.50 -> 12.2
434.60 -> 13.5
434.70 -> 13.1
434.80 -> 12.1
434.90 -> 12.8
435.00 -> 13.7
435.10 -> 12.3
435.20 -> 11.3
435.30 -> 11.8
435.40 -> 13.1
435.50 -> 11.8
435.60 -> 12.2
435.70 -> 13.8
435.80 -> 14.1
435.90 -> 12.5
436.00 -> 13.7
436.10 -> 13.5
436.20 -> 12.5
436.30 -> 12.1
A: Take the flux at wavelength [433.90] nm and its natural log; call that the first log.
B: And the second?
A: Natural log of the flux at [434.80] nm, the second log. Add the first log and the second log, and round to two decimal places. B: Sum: 4.64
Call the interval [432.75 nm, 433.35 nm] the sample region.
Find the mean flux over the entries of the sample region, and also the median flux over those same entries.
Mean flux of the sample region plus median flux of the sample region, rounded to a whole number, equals 25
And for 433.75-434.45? 20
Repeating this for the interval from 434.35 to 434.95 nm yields 25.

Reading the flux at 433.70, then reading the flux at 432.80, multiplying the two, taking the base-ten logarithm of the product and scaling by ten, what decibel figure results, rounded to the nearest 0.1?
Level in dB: 22.0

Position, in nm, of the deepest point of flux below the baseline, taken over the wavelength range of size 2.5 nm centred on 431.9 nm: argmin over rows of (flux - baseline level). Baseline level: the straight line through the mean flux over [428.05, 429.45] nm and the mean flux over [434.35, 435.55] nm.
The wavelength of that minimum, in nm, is 431.00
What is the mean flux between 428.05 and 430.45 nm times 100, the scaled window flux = 1132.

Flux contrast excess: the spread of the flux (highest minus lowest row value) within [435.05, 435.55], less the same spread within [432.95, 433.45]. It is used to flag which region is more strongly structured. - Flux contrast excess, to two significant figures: 1.2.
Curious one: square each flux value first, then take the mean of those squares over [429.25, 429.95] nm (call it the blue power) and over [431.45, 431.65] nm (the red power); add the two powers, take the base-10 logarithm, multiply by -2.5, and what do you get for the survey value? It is -6.16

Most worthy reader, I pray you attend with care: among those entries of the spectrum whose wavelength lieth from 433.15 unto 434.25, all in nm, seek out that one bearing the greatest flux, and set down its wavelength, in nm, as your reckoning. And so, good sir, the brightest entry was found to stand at 433.60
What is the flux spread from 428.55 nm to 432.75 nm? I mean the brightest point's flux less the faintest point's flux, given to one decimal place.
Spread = 5.6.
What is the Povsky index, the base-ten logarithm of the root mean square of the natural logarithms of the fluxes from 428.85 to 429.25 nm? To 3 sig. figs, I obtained 0.387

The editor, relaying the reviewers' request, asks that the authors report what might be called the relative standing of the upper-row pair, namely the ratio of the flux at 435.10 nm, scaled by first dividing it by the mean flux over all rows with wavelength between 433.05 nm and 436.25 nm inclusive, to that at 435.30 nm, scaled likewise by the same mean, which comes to 1.04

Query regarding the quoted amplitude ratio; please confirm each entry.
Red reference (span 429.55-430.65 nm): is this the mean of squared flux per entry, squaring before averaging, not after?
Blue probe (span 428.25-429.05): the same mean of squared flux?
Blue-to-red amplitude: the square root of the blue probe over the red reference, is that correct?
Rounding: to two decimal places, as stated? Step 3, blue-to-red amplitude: 1.11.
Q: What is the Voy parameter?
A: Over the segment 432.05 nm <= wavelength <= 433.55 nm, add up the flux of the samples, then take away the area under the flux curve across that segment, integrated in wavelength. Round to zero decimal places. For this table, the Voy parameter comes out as 166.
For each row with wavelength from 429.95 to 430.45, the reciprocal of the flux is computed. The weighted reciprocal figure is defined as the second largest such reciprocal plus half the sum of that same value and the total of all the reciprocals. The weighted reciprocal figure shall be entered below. 0.41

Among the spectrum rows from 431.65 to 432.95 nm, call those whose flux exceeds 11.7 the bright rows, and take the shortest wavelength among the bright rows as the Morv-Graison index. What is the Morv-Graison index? 431.70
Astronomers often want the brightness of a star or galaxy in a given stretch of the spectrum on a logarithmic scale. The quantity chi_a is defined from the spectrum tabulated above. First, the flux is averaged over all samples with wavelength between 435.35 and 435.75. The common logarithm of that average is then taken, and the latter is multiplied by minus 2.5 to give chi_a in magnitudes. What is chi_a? -2.76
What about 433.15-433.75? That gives -2.73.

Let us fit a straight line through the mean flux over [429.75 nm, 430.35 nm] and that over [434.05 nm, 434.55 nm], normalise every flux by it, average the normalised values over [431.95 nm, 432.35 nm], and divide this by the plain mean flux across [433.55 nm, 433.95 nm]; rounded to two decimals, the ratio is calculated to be 0.11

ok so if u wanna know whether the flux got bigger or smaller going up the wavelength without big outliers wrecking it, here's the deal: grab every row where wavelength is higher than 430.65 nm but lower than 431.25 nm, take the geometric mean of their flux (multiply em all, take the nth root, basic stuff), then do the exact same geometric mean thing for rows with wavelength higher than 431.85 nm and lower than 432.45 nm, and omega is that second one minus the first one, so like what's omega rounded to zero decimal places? 3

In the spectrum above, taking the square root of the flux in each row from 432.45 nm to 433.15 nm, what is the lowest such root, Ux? 3.3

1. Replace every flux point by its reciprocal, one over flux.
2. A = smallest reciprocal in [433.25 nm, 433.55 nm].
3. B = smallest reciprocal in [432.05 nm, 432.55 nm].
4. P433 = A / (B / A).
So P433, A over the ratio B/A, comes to 0.084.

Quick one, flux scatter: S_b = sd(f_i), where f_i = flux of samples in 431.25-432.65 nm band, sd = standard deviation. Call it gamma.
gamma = 1.1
